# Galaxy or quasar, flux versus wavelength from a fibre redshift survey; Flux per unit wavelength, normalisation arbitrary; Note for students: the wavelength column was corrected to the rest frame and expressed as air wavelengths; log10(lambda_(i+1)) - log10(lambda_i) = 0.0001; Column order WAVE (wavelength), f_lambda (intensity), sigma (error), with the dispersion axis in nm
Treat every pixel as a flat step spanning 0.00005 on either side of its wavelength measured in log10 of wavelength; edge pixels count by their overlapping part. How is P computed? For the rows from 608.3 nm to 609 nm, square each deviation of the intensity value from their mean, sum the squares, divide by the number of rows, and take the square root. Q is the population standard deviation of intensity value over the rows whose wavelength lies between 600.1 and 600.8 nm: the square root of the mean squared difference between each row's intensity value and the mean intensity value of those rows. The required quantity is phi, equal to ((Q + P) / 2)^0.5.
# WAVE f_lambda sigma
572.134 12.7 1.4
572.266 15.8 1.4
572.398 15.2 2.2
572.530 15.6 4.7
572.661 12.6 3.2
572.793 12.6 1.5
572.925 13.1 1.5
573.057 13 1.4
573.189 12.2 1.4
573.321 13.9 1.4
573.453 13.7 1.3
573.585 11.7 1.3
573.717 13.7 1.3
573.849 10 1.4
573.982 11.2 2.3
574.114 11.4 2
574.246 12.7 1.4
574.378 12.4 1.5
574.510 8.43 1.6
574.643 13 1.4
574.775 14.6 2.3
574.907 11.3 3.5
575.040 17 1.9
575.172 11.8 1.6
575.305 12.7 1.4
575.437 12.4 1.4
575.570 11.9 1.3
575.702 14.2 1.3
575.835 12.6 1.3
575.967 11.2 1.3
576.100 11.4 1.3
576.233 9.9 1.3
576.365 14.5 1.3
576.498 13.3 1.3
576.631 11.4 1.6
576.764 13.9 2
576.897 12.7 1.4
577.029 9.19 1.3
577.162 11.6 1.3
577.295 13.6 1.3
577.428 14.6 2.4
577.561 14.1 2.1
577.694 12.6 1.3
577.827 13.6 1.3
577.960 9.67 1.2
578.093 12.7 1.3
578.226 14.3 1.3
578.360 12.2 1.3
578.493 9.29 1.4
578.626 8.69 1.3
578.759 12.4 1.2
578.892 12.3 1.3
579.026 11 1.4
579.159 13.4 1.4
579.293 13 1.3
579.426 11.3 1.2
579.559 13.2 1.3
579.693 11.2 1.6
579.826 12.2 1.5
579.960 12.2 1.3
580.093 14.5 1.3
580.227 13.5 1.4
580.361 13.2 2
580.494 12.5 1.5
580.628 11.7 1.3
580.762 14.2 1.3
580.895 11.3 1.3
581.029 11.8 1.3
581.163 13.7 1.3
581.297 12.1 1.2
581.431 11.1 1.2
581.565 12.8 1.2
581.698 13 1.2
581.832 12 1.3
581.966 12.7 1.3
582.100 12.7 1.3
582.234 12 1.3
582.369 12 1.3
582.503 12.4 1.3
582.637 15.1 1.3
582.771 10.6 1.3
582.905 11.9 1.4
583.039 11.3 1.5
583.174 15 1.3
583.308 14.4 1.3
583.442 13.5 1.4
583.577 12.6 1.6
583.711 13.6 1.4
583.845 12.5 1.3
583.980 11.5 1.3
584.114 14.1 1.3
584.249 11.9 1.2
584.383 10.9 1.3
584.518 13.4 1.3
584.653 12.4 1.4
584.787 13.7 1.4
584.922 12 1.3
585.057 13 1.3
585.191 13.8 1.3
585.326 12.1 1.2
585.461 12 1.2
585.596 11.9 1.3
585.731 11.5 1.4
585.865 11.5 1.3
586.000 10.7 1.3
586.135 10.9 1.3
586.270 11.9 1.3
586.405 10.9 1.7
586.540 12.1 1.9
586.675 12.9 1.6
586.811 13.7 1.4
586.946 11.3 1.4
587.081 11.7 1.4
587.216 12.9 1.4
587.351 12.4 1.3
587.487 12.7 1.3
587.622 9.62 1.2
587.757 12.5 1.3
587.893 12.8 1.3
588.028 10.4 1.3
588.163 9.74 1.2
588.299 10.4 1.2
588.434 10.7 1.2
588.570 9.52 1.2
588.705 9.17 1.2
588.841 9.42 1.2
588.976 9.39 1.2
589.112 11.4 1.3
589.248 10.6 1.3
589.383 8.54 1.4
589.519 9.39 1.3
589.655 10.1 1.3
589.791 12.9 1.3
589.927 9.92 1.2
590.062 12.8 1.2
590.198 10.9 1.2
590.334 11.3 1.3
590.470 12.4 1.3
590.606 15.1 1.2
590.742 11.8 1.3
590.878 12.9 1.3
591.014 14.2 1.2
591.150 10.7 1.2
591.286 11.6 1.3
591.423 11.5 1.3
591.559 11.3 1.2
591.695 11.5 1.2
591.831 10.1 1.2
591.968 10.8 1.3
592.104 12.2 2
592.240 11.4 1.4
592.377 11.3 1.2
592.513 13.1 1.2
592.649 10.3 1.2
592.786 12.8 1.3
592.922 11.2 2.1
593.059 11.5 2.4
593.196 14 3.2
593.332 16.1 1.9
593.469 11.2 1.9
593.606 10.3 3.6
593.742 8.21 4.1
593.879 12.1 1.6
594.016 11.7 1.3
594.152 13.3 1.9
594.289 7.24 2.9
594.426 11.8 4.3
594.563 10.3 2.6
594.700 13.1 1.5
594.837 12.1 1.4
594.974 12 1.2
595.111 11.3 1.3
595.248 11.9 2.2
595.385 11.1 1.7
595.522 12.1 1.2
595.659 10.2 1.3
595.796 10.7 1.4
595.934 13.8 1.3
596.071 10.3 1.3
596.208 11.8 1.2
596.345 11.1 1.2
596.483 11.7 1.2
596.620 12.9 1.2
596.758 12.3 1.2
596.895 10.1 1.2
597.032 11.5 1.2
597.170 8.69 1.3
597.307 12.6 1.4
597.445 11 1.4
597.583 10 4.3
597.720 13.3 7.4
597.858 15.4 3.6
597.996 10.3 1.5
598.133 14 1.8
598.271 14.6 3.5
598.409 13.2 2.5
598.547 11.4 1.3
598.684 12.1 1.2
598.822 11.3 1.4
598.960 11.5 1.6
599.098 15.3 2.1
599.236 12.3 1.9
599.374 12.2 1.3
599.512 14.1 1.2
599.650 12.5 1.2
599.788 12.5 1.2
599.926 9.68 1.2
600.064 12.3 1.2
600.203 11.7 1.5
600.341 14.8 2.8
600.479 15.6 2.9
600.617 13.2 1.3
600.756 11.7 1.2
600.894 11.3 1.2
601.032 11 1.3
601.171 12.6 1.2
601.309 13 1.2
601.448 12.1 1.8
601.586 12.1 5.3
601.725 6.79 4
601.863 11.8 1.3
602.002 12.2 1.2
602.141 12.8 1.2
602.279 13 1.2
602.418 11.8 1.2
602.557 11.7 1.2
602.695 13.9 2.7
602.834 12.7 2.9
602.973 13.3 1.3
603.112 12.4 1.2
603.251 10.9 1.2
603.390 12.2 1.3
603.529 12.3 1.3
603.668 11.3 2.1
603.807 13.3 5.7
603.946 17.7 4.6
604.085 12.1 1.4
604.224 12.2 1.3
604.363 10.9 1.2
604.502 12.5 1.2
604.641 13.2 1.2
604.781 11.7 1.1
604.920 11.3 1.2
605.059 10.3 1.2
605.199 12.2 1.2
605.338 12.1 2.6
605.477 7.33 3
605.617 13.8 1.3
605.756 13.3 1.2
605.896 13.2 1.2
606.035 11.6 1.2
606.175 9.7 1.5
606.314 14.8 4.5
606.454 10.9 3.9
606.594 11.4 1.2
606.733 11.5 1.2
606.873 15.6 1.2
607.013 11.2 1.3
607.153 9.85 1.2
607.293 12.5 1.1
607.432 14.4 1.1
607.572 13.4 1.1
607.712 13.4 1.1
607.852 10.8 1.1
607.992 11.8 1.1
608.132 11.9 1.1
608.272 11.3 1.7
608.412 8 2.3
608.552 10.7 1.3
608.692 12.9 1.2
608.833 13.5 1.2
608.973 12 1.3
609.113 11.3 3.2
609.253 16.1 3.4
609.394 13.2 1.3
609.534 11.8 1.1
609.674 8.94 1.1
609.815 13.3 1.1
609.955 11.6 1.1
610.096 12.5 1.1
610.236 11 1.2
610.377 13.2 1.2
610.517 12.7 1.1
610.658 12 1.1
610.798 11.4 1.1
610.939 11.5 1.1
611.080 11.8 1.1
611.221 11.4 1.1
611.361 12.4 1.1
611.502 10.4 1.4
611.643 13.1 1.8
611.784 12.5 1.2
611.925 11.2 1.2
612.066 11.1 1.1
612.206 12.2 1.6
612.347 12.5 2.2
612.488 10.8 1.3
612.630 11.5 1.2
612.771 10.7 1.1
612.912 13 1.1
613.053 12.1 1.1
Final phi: 1.33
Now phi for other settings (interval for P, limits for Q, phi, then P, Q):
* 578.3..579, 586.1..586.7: 1.09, 1.6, 0.8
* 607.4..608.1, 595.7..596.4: 1.12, 1.3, 1.2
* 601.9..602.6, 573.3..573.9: 1.01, 0.5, 1.5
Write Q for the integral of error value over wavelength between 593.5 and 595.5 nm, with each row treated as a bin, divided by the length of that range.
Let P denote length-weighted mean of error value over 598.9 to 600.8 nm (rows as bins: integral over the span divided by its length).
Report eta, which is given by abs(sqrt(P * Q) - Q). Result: 0.327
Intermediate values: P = 1.62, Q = 2.23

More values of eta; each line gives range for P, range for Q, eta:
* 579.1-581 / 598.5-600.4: 0.050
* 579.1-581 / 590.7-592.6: 0.048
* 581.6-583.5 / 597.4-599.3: 0.716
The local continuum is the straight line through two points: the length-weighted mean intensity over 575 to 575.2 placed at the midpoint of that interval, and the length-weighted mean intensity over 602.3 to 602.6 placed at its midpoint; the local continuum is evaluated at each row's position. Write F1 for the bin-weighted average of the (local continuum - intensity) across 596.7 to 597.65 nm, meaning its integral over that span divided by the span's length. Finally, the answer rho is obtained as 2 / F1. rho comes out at 1.3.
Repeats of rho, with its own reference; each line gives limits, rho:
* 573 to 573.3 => 1.0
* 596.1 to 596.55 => 1.8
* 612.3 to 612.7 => -3.4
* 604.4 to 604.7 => -2.2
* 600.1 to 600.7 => -1.3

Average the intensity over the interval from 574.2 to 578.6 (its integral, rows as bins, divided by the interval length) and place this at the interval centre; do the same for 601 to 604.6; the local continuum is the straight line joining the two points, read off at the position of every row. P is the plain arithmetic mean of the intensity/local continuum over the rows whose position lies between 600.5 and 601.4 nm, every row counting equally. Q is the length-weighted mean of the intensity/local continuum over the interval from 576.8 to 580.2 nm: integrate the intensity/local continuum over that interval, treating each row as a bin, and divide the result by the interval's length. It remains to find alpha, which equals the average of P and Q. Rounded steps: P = 0.988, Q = 0.99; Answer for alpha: 0.99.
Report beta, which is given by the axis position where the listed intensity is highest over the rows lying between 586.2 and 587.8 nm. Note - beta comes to 586.811 nm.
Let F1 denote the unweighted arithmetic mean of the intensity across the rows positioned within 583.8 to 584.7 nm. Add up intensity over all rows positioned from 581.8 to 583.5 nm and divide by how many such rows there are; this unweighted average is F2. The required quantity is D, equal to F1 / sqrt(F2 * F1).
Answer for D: 0.99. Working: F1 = 12.39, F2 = 12.7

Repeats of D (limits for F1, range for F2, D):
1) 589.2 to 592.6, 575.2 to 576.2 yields 0.97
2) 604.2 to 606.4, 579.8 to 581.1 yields 0.97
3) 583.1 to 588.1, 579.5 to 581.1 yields 0.99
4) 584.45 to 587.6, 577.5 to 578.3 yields 0.98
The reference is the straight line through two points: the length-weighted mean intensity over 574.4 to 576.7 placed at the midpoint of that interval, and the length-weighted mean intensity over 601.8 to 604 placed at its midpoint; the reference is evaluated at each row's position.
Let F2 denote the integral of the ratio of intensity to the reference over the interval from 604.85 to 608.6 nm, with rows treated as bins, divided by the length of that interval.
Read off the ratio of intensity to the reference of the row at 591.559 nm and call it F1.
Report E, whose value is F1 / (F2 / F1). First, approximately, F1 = 0.90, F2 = 0.93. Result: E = 0.87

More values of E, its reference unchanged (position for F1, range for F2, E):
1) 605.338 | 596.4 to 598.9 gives 0.96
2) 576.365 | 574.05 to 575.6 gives 1.35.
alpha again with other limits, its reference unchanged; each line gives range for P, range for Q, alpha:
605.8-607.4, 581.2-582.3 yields 0.99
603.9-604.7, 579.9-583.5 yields 1.05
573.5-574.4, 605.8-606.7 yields 0.97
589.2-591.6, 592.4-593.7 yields 0.96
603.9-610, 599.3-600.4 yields 1.00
